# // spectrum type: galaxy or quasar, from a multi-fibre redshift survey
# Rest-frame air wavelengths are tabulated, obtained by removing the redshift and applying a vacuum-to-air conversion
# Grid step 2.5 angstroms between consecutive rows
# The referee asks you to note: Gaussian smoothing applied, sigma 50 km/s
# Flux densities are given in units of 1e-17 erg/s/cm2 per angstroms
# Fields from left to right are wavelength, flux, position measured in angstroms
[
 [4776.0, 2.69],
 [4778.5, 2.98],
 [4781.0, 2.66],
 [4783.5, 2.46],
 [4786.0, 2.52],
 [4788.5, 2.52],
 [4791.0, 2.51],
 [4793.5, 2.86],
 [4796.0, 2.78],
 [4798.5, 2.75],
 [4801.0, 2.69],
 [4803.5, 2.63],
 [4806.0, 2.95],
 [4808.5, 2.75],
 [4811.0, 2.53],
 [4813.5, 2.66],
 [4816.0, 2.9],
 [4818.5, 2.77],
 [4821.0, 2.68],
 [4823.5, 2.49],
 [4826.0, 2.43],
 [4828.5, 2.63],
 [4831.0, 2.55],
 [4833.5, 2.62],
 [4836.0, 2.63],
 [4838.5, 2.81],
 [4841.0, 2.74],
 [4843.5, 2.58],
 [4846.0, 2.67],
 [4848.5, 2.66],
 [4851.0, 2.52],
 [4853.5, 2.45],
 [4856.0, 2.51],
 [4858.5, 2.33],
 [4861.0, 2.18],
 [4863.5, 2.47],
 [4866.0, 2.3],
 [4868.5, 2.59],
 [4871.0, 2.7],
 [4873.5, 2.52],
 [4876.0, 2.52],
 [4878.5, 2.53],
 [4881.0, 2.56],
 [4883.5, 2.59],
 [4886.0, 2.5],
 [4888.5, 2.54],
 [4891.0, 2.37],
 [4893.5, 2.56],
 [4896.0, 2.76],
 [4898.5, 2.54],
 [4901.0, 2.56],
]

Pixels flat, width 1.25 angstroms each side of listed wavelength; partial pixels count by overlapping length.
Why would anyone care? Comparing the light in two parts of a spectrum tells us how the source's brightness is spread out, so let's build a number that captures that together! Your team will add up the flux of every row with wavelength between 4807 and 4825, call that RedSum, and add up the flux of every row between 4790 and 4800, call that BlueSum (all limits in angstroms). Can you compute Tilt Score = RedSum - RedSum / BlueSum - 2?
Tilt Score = 15.1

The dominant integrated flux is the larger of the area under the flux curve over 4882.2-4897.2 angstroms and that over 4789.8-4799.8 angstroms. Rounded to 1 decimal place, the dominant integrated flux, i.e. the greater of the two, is 38.3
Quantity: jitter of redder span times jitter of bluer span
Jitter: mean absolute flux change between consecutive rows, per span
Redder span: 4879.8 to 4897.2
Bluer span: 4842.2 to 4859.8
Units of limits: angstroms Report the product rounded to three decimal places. 0.011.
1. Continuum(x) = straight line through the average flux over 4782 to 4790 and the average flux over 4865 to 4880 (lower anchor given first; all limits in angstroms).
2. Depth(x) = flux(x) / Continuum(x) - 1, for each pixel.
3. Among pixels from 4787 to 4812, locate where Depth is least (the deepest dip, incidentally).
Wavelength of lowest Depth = 4791.0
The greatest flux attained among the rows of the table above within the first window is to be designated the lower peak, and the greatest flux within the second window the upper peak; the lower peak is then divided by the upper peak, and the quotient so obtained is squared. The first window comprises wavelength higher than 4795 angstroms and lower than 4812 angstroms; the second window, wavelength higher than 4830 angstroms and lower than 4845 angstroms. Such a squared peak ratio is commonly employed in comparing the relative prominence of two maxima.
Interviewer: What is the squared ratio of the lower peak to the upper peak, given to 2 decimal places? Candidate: 1.10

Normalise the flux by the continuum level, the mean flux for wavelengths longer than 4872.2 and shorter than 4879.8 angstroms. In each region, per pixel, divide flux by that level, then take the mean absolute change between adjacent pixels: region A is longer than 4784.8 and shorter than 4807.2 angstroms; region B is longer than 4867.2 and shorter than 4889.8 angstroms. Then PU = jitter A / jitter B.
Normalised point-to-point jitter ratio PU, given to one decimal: 1.9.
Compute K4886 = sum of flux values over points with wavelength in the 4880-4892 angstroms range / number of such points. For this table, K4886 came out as 2.51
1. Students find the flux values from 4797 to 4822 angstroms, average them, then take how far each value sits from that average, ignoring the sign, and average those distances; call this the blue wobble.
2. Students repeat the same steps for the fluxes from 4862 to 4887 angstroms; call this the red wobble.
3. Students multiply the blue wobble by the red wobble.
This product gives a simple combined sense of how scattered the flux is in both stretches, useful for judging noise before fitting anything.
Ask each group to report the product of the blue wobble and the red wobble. 0.0061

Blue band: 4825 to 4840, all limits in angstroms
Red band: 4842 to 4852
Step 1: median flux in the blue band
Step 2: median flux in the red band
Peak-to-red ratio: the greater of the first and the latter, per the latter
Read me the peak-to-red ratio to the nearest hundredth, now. 1.00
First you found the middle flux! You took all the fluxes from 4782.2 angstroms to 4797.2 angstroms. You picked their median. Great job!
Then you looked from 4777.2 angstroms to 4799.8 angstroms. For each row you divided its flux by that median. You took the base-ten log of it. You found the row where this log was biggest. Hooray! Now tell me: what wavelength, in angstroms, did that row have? 4778.5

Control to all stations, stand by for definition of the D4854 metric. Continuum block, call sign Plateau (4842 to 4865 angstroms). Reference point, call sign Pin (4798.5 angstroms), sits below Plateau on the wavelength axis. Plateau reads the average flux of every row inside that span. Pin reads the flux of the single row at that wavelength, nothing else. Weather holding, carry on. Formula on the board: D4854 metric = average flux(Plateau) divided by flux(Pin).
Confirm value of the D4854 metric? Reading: 0.90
